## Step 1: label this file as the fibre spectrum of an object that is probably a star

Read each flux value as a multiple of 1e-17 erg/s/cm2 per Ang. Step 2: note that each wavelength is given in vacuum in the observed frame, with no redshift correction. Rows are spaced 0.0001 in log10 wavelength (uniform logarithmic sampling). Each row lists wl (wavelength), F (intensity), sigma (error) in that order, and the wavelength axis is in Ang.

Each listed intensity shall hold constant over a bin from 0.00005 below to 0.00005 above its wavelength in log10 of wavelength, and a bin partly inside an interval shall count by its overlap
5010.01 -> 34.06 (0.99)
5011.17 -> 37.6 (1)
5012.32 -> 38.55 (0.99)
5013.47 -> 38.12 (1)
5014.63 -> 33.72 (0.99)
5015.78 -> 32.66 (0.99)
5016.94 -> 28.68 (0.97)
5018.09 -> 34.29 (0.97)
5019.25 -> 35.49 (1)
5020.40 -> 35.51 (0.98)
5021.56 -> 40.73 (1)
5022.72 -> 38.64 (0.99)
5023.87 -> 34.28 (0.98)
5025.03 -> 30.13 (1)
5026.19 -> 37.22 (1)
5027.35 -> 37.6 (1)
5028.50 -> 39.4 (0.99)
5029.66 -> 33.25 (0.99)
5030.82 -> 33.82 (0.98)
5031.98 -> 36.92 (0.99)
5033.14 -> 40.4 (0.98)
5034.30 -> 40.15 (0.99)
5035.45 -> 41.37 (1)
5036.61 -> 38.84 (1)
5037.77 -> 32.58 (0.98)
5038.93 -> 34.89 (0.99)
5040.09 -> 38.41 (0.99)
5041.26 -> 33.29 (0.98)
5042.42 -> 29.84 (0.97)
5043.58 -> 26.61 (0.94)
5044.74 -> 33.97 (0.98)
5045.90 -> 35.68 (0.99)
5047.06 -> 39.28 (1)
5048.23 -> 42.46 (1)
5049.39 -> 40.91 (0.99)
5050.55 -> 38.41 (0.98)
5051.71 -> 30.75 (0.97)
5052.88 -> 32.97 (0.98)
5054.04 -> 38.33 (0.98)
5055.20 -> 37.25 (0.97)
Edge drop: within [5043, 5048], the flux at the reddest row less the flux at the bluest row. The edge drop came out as 12.7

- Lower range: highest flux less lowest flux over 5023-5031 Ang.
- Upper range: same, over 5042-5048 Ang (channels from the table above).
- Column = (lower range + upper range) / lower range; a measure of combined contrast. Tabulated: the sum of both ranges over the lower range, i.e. 2.37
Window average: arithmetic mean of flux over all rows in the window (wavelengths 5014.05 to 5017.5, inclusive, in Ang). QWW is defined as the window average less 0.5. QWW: 31.2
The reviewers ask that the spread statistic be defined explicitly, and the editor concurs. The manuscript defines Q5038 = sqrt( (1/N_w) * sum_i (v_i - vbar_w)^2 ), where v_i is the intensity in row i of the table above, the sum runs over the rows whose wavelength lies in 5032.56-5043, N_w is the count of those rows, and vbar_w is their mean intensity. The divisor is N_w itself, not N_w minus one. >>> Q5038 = 3.9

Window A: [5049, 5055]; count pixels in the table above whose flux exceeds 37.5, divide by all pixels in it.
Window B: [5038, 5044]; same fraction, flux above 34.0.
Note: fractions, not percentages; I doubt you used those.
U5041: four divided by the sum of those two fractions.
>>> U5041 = 4.0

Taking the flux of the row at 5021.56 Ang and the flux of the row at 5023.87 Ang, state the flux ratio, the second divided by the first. 0.84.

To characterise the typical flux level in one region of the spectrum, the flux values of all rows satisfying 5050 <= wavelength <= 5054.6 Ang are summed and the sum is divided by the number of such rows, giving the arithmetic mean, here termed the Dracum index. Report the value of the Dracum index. 35.1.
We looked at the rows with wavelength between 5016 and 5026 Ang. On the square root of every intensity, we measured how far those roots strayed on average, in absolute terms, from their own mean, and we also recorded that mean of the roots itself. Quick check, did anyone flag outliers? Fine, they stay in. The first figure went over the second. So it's 0.042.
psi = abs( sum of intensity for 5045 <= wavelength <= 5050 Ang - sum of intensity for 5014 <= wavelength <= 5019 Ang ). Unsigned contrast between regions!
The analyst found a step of 29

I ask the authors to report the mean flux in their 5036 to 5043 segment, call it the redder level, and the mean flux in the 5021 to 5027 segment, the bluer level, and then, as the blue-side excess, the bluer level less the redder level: 2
